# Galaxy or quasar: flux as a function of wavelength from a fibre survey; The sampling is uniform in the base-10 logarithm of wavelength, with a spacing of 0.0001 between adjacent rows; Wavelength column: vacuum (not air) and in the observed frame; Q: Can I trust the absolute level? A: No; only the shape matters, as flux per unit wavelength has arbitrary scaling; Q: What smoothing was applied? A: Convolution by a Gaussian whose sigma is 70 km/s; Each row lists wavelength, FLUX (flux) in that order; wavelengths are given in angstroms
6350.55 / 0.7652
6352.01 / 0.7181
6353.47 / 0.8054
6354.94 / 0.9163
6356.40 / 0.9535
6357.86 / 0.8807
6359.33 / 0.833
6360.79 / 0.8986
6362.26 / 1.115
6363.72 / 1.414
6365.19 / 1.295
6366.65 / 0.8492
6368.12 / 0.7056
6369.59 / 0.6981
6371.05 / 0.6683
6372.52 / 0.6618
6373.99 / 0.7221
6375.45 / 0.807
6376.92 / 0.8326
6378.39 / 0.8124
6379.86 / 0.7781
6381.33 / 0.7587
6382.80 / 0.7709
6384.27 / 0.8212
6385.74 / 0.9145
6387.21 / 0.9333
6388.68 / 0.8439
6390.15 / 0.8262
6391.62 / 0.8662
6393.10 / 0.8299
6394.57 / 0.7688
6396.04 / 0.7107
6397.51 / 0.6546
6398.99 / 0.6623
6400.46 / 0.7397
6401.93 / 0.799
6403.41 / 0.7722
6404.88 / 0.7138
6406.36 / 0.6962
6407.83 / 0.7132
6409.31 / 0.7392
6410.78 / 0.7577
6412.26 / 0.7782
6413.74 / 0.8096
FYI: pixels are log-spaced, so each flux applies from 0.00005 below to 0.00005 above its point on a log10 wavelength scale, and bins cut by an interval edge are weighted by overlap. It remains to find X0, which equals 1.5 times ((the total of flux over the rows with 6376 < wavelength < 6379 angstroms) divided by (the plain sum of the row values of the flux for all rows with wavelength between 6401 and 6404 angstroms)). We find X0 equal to 1.6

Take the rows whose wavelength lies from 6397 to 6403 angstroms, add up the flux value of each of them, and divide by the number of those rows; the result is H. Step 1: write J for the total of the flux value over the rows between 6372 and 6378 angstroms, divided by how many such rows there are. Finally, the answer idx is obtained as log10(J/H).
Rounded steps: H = 0.71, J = 0.76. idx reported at 0.02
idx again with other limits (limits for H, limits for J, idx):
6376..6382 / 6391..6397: 0.00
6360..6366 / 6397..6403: -0.22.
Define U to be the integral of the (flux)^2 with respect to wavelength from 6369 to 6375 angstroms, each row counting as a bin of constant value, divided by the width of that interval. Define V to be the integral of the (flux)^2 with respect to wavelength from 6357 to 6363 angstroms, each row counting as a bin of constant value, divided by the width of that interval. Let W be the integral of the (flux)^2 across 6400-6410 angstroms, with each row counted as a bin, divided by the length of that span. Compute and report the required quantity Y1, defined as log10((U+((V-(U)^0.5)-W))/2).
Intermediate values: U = 0.48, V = 0.88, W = 0.55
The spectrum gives -1.21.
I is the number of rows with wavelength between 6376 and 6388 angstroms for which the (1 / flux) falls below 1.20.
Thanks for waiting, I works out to 2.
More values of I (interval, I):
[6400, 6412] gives 0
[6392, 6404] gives 0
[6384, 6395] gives 4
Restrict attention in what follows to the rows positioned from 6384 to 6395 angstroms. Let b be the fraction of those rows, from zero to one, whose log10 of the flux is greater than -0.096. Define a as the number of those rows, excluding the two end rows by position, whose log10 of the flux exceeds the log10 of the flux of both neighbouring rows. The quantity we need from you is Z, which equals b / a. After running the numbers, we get 0.44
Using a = 2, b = 0.9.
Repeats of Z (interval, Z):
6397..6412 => 0.00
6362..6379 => 0.29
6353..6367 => 0.50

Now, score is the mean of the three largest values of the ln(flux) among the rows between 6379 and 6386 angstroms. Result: -0.18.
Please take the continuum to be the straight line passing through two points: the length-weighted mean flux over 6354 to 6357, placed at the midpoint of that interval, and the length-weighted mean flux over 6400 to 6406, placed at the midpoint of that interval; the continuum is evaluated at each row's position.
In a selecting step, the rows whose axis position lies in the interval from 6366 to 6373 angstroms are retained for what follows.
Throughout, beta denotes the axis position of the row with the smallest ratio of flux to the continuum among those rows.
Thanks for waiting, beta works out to 6372.52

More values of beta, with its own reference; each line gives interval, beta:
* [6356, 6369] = 6368.12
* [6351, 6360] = 6352.01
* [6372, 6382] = 6372.52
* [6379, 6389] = 6381.33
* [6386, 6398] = 6397.51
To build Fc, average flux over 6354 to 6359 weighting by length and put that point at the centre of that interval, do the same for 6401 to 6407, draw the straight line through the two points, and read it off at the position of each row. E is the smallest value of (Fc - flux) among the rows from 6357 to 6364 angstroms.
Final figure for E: -0.534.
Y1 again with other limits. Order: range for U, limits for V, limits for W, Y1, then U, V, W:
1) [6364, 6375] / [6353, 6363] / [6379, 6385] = -1.23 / 0.74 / 0.85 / 0.61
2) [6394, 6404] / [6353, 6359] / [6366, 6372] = -1.50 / 0.53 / 0.79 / 0.53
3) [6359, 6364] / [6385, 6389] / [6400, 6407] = -0.77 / 1.15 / 0.82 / 0.56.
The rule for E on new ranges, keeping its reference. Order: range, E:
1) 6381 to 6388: -0.131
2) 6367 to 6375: 0.124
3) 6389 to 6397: -0.079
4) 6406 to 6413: -0.060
